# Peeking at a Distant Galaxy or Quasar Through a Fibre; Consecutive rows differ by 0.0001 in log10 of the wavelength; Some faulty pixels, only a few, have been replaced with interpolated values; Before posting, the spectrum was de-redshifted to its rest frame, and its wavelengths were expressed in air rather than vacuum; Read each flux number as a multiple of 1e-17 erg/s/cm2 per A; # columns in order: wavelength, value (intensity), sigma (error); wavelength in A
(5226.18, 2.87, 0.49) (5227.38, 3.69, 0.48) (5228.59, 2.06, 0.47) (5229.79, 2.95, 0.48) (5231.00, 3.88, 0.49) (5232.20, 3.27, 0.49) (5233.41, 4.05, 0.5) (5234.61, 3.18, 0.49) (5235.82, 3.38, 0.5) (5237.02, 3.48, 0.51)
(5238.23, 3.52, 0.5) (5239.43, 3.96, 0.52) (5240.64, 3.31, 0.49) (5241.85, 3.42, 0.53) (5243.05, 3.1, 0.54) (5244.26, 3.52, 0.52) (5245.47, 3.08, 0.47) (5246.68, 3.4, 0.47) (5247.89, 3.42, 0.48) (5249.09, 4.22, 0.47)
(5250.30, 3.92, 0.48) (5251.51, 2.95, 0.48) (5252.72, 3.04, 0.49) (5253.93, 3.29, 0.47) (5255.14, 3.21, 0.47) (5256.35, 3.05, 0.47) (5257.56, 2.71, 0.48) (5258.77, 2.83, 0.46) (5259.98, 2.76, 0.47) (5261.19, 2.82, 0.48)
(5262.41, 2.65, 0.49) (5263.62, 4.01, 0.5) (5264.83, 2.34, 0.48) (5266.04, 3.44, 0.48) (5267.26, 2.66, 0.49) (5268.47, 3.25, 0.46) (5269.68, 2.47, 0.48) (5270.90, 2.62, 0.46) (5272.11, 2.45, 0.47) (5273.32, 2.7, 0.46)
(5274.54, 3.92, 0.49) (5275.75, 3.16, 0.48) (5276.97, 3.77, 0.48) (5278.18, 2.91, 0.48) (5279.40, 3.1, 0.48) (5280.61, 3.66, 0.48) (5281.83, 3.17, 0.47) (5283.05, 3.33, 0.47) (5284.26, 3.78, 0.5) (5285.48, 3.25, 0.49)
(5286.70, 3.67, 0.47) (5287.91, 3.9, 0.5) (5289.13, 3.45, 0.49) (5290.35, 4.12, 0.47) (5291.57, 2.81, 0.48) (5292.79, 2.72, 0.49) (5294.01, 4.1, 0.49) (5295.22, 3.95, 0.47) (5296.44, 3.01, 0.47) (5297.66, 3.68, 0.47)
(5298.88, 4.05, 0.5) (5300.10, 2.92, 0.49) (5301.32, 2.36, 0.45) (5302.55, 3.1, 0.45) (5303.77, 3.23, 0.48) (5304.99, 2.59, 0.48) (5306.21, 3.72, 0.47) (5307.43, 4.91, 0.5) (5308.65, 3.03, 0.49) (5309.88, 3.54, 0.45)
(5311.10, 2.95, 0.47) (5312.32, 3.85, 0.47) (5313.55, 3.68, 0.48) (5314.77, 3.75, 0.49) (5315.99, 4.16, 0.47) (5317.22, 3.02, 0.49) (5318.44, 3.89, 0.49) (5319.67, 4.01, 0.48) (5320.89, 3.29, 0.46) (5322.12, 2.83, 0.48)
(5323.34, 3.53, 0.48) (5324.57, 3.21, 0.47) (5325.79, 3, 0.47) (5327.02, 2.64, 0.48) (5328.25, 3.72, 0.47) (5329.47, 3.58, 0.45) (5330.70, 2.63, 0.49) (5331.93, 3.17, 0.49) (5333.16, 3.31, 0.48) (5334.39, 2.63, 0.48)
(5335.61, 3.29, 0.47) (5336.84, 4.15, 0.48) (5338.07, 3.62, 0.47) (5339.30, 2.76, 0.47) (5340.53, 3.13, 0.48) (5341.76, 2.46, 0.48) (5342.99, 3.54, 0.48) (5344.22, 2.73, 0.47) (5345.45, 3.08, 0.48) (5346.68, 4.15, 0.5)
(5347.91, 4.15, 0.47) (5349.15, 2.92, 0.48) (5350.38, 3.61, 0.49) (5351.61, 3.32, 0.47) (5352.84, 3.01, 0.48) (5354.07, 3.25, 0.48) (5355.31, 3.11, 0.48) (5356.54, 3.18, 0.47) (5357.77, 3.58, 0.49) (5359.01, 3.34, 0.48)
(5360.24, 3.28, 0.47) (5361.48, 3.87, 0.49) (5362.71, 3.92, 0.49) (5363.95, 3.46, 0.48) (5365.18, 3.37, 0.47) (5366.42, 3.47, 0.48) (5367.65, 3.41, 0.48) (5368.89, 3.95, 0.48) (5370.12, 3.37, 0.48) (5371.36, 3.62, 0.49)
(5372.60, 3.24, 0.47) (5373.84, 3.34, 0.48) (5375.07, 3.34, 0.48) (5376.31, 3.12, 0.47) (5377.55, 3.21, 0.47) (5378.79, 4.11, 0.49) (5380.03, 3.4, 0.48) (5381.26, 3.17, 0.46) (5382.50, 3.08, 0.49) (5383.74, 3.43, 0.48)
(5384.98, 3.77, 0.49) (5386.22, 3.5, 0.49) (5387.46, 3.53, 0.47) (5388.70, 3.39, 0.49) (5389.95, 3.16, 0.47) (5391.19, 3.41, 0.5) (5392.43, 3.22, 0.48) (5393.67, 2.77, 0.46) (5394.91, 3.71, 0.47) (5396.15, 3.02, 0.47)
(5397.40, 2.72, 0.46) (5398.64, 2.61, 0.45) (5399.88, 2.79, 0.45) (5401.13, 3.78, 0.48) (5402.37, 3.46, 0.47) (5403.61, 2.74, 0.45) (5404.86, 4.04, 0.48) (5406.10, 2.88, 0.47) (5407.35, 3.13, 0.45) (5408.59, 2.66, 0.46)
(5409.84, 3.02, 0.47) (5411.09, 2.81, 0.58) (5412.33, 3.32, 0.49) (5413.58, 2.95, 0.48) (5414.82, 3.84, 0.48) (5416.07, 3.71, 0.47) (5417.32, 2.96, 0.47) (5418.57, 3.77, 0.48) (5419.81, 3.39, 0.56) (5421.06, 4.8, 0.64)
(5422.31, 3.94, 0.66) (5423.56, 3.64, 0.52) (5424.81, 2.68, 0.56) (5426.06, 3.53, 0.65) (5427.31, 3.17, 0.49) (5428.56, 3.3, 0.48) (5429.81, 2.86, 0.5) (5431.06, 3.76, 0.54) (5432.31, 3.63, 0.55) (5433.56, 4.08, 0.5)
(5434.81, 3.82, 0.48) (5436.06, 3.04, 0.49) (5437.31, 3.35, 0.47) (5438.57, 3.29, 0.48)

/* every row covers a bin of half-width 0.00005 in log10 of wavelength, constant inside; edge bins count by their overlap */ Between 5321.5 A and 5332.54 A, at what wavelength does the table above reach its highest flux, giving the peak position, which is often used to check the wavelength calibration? 5328.25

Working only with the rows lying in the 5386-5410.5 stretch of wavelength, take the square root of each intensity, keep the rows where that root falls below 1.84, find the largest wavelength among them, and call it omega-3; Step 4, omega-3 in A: 5409.84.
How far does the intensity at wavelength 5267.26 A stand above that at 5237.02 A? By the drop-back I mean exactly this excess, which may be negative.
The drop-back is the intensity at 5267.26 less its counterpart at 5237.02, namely -0.8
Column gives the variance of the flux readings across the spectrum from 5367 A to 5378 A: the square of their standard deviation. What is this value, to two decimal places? 0.06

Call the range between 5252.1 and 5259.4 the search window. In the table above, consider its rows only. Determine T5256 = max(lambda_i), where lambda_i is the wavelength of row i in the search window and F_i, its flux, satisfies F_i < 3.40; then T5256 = 5258.77 A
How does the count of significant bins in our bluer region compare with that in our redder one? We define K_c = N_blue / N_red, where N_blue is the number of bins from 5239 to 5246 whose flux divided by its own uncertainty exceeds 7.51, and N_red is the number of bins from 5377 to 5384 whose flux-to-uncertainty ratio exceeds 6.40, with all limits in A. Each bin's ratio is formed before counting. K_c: 0.20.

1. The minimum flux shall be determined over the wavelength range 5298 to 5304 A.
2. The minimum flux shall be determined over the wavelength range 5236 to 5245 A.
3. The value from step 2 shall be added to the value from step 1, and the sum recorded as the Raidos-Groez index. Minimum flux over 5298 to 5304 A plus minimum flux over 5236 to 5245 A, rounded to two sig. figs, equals 5.5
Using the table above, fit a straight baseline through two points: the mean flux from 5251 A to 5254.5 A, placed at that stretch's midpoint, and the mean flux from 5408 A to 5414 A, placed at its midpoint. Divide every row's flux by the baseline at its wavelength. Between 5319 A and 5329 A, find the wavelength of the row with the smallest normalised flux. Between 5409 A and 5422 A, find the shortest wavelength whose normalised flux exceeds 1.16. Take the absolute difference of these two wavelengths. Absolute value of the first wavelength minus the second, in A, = 87.8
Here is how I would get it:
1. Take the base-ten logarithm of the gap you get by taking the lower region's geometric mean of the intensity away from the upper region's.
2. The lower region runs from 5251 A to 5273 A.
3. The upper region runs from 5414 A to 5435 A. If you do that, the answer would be -0.18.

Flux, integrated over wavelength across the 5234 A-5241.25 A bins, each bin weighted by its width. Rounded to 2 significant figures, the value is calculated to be 25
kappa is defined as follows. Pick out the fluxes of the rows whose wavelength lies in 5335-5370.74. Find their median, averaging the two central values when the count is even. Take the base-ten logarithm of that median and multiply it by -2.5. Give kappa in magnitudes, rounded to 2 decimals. -1.32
